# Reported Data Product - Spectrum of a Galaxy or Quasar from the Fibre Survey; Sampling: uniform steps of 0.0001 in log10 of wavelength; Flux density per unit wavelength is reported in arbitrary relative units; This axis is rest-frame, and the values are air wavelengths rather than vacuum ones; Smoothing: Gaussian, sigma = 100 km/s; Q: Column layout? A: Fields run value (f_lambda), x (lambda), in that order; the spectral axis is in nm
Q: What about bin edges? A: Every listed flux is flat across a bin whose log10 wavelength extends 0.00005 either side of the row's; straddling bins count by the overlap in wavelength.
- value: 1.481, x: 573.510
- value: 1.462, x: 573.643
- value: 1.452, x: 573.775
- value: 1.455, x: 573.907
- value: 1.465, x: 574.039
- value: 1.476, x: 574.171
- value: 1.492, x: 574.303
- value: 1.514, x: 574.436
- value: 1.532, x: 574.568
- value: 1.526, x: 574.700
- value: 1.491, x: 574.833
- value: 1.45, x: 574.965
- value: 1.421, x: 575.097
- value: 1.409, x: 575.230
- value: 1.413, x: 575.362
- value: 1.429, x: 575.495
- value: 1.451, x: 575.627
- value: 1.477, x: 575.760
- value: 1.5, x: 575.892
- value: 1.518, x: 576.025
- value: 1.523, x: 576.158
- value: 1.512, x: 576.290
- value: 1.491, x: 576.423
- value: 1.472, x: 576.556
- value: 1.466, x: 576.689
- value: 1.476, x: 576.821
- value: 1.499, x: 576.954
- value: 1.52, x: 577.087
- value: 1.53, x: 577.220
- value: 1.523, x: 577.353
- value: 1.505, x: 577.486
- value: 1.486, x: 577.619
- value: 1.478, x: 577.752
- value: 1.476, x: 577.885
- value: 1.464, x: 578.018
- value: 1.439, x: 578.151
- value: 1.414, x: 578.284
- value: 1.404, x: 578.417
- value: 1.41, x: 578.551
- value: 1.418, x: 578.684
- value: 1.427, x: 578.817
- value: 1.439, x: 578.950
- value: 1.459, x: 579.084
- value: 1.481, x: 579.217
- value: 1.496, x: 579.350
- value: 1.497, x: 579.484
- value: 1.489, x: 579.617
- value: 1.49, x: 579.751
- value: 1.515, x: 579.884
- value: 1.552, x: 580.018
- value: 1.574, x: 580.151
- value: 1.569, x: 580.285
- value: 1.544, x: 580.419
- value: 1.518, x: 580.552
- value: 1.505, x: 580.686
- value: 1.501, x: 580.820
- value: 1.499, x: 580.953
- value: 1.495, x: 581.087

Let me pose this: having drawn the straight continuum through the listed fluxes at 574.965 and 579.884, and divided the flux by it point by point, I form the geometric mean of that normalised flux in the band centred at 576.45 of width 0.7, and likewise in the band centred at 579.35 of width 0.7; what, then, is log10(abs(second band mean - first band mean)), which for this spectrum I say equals -1.50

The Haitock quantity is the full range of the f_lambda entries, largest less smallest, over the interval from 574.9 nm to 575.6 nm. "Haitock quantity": 0.04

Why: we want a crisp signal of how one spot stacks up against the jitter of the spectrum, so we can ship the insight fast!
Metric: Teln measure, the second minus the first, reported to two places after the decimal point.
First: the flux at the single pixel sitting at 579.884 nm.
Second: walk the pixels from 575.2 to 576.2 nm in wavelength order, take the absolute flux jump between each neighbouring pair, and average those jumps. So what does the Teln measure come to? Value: -1.50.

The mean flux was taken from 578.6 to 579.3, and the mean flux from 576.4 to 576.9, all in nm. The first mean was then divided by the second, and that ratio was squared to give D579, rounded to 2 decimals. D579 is 0.96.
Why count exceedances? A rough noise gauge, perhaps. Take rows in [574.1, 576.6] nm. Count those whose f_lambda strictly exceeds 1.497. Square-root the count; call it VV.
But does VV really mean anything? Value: 2.6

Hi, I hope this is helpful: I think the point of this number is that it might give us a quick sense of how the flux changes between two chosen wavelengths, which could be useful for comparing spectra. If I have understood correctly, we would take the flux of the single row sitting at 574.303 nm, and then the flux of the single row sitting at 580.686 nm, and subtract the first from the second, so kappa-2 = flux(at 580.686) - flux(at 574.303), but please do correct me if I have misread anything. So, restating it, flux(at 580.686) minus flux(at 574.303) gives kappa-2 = 0.01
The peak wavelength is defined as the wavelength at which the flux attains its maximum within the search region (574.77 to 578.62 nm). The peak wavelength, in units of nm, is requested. 577.220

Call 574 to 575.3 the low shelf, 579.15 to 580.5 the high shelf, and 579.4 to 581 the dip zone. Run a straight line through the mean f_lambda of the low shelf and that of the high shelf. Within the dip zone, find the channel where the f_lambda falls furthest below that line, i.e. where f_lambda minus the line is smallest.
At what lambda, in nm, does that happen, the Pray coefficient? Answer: 580.953 nm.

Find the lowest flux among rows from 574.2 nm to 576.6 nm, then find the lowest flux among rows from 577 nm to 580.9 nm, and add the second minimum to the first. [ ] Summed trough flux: 2.81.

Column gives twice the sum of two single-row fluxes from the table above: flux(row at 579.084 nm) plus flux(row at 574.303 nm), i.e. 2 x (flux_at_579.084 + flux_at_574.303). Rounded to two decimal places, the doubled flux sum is 5.90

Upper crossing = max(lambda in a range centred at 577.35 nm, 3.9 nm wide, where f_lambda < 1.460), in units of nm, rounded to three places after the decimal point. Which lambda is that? 579.084 nm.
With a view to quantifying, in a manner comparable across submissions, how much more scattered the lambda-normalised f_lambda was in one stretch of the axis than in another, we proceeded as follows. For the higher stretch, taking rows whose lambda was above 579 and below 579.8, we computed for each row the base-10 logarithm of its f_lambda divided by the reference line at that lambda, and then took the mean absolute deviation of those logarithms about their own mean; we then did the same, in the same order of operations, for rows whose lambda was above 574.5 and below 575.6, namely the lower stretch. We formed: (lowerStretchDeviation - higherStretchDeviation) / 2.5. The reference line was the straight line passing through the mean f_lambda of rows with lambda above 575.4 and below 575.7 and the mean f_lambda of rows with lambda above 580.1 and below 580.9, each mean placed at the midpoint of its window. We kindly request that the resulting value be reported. 0.0048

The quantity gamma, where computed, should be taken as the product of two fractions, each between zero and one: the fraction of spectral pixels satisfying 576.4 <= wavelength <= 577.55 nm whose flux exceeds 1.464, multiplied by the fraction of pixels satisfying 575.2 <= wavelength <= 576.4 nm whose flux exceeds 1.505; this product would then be 0.33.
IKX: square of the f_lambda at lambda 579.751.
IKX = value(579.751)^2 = 2.22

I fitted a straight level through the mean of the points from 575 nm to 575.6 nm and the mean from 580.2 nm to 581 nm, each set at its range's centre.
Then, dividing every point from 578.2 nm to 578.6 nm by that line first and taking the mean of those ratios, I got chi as 0.95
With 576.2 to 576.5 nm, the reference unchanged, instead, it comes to 1.04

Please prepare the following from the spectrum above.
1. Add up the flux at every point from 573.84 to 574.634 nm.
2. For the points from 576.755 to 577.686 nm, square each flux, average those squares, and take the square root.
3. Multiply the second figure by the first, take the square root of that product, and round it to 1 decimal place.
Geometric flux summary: 3.7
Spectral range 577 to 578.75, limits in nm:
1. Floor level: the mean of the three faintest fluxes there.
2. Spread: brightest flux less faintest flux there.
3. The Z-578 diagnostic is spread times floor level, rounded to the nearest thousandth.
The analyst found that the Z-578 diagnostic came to 0.178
